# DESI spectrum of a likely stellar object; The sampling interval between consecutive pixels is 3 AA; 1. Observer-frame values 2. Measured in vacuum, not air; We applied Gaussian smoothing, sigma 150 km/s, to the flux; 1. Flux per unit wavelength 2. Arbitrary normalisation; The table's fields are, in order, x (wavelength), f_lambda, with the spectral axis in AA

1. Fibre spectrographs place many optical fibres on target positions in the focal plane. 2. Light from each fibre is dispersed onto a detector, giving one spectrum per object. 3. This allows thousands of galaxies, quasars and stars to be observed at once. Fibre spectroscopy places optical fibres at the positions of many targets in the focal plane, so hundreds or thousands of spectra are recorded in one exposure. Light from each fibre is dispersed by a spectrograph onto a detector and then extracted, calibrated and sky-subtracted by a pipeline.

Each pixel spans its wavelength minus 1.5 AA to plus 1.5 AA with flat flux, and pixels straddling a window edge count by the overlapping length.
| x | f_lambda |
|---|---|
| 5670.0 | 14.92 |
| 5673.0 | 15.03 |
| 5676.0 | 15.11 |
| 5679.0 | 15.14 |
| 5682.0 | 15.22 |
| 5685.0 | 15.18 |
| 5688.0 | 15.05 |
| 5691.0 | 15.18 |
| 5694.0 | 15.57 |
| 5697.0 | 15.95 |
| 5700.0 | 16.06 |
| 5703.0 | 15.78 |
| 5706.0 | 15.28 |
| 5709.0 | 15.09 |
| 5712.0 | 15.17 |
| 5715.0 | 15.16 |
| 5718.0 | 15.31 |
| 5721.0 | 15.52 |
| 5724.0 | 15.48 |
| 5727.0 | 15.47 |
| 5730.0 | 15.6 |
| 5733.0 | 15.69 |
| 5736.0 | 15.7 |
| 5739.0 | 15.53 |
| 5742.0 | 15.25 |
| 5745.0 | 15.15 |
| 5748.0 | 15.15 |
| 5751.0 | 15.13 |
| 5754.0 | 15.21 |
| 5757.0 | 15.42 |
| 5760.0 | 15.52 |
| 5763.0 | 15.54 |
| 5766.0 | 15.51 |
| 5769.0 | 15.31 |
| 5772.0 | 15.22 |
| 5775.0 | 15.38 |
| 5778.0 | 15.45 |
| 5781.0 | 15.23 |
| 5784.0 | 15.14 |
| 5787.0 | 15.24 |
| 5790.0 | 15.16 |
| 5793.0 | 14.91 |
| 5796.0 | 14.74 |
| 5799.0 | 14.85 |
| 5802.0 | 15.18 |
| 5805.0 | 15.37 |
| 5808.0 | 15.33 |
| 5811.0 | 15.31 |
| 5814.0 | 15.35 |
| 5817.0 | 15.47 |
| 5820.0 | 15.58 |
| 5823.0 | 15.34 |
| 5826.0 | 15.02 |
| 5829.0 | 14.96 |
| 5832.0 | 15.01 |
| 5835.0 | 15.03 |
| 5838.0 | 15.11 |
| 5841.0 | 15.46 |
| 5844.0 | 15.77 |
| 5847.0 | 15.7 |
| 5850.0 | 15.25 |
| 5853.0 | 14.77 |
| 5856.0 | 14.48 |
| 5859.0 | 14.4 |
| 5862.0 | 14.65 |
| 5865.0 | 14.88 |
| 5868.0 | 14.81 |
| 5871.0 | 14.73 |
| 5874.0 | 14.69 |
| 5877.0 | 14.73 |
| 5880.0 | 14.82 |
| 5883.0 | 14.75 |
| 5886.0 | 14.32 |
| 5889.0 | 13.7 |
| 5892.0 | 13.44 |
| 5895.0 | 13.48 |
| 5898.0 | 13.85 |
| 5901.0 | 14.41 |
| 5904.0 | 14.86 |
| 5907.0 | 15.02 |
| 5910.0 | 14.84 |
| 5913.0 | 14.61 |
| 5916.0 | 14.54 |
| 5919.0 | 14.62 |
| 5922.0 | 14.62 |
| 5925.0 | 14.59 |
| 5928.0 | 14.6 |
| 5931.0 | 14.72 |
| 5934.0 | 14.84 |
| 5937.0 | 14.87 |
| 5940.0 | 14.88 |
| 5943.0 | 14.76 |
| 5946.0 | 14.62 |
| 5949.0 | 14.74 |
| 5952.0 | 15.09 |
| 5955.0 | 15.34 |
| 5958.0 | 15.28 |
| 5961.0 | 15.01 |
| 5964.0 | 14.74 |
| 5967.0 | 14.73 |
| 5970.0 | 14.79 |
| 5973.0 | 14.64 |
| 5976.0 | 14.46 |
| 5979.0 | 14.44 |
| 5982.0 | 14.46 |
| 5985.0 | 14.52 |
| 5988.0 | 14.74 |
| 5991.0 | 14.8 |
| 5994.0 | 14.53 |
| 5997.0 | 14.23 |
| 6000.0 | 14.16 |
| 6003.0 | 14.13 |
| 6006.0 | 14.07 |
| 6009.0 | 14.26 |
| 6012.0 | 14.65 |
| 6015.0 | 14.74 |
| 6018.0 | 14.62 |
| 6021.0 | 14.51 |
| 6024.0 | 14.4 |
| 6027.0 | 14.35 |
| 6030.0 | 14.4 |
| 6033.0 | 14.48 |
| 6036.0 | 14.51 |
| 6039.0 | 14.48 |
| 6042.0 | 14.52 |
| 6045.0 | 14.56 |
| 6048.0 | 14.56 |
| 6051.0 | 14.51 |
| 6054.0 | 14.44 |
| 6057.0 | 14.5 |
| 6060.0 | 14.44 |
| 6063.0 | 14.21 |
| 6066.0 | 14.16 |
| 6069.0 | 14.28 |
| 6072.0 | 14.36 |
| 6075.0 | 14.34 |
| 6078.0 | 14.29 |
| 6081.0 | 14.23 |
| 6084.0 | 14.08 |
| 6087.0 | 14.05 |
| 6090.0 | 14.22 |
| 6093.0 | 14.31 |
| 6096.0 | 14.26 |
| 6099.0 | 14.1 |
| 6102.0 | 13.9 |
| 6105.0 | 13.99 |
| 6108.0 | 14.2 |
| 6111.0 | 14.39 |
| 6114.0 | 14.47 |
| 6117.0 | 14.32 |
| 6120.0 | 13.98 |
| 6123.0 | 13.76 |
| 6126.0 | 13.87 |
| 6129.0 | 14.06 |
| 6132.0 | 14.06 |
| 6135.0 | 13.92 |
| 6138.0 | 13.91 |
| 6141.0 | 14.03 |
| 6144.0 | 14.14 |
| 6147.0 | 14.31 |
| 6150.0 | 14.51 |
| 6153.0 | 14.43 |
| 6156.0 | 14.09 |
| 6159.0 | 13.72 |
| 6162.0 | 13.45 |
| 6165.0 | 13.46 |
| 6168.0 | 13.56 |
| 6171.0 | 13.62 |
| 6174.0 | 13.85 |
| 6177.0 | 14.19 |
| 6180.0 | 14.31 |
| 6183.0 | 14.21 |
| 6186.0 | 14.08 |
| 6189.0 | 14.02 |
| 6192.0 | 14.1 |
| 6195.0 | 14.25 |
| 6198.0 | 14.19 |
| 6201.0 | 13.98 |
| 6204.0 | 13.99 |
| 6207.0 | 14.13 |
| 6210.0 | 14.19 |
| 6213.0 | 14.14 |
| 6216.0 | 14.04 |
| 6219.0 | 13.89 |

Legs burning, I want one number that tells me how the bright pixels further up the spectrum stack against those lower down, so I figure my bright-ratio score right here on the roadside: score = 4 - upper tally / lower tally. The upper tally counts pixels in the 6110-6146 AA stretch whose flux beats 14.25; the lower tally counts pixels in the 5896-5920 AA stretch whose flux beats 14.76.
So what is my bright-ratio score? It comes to 3.0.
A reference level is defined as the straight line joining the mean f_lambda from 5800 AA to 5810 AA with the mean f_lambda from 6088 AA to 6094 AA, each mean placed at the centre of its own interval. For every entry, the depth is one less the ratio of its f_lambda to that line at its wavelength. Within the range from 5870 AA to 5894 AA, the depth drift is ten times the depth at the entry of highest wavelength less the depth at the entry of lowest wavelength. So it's 0.81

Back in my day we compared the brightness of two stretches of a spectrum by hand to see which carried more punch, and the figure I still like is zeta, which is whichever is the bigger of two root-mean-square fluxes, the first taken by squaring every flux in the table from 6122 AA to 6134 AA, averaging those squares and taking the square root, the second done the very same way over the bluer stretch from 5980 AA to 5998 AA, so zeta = 14.5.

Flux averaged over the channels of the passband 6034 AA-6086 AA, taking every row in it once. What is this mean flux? 14.4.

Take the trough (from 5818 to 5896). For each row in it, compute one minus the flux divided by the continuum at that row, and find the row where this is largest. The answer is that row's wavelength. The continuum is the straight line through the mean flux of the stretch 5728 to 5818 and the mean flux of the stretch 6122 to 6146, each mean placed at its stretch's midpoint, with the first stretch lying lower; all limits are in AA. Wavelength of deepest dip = 5892.0 AA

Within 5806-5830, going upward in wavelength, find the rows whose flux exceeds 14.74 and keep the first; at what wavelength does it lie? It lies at 5808.0 AA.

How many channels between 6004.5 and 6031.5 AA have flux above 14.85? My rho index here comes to 0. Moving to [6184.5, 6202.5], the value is 0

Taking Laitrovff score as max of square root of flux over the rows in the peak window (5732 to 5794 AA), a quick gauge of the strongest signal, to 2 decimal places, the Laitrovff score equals 3.96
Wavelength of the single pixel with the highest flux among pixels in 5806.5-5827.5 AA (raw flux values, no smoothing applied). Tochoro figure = 5820.0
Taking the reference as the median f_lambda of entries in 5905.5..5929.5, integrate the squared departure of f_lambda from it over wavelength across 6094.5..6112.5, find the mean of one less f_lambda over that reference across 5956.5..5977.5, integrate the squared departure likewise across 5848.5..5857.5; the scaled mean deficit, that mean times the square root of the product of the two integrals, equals -0.032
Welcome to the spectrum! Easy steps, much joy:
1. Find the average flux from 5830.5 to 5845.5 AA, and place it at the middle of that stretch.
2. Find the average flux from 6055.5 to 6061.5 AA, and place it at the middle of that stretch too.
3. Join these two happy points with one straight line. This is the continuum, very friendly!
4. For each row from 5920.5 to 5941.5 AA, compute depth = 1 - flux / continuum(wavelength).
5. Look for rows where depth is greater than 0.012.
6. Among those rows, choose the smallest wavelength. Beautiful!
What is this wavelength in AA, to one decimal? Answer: 5922.0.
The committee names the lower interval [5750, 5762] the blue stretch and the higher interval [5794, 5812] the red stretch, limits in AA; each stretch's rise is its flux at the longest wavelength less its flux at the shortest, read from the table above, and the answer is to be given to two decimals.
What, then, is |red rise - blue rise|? 0.18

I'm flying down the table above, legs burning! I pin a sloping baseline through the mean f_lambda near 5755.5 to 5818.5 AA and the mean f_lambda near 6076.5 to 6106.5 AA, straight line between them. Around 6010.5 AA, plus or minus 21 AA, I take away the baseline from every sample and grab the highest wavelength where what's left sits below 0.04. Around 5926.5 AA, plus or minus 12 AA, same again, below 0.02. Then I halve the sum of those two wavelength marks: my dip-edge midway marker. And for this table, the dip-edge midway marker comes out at 5980.5 AA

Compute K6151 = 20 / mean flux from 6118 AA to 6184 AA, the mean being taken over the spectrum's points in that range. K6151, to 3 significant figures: 1.43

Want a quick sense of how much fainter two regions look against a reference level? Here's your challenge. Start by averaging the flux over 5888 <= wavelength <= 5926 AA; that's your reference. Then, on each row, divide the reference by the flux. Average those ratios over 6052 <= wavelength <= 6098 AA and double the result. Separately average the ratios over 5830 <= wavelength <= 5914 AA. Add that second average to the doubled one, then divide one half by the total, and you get 0.1673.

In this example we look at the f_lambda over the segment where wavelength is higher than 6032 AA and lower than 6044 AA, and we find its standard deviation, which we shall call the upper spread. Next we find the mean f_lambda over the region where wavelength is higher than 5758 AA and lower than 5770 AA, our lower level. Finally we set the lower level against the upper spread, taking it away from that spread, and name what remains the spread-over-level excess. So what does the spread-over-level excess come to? -15.5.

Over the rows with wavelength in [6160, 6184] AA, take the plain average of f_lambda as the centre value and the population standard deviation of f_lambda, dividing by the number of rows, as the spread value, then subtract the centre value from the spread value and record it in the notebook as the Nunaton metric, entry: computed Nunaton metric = -13.5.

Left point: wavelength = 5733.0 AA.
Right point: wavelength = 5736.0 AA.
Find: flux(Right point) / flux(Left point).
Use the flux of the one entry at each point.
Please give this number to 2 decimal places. 1.00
